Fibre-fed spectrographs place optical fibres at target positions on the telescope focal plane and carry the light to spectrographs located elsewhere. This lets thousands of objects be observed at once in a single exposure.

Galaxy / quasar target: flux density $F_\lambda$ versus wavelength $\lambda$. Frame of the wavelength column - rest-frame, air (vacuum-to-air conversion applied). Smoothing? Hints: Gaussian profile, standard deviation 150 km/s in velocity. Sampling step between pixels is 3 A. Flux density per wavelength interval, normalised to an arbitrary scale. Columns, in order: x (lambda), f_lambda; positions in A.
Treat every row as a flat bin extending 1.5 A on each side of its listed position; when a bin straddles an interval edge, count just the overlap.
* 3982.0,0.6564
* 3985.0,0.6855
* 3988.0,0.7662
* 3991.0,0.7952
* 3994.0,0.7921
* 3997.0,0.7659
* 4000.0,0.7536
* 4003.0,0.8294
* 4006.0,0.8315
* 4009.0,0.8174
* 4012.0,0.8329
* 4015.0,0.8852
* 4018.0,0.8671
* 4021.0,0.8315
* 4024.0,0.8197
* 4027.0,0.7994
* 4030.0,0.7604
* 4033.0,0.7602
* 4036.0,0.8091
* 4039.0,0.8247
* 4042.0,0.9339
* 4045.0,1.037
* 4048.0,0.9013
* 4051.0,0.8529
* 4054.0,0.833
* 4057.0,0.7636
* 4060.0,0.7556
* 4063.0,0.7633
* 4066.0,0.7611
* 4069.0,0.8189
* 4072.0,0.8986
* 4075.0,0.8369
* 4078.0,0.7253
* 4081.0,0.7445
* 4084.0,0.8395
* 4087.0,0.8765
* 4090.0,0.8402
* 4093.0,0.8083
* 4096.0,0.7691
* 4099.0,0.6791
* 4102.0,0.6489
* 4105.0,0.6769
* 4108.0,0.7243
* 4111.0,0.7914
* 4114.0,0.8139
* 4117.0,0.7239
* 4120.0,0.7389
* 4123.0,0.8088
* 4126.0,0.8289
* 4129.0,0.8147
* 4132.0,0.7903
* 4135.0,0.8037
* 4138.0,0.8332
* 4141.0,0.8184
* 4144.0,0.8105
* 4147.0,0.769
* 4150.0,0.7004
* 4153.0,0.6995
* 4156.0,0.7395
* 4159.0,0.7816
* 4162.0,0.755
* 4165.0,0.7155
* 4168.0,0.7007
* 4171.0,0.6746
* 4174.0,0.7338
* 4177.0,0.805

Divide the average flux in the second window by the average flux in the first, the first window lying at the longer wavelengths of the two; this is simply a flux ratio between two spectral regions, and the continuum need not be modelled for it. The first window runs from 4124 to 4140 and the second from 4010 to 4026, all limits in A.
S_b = 1.04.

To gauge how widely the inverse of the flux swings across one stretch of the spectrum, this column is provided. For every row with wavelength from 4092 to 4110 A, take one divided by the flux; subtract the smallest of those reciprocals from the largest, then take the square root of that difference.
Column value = 0.55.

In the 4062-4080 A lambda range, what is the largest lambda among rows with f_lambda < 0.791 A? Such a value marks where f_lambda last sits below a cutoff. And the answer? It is 4078.0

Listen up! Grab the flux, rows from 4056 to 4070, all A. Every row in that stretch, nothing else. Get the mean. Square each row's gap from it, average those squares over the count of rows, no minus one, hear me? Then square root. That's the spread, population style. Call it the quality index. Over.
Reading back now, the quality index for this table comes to 0.023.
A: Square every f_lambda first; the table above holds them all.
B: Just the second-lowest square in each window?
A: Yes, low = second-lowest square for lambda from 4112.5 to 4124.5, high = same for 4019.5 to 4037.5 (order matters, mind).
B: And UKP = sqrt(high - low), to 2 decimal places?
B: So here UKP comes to 0.18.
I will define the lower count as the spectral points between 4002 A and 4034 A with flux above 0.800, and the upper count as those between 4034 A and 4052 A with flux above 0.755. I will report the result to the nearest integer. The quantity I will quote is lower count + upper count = 14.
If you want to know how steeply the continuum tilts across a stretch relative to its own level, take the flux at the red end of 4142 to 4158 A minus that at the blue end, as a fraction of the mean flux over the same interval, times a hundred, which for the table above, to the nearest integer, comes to -10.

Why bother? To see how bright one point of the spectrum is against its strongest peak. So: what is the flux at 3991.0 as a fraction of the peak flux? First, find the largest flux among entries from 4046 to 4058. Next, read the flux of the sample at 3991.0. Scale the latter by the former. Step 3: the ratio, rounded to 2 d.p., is 0.88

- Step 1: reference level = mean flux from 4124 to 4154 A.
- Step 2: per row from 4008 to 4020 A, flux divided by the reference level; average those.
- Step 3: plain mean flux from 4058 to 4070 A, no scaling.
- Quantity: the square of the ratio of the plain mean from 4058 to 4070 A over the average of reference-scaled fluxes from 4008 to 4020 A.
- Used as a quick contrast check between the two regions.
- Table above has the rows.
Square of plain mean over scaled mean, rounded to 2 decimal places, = 0.51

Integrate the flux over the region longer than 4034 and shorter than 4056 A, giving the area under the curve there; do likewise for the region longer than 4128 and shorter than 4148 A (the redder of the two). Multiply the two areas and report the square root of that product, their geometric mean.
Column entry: 17.7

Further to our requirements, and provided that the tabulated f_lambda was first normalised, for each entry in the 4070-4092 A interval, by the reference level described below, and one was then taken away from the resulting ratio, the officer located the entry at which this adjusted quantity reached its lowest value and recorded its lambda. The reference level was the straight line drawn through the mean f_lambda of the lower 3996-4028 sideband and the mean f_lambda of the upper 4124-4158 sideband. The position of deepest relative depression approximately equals 4078.0 A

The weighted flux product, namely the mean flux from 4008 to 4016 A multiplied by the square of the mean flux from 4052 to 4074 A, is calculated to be 0.54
